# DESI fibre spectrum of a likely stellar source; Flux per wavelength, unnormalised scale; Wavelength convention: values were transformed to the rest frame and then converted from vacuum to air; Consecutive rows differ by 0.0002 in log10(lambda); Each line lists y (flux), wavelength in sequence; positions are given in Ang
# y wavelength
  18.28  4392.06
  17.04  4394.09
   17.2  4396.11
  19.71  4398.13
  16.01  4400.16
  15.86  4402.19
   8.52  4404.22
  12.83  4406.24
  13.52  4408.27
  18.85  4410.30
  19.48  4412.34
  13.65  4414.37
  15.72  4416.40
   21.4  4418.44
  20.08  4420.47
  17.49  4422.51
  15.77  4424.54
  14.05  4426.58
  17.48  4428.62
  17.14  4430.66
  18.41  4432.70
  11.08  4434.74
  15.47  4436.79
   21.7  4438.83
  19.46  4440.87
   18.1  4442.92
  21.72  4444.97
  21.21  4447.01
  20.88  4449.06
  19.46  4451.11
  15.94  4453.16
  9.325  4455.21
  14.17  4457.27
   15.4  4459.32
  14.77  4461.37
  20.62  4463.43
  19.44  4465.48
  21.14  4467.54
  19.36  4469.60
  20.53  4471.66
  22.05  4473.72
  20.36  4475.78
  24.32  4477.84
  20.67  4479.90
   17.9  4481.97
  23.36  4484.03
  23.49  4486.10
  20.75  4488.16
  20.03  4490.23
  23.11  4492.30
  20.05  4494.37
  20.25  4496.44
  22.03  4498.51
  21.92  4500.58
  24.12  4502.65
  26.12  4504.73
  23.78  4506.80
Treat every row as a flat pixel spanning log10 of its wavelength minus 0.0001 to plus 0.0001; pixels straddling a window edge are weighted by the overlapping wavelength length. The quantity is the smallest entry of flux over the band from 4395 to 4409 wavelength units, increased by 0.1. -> 8.6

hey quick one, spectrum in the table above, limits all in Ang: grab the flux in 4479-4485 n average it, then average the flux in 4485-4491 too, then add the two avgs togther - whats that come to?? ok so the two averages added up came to 42.1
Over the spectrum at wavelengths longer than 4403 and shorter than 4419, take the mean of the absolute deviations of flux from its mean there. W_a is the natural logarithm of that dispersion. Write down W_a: 1.2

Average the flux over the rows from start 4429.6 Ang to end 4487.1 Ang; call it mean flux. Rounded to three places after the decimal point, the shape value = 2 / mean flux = 0.106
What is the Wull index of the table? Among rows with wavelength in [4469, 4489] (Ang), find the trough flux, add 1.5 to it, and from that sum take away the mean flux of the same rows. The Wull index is -1.9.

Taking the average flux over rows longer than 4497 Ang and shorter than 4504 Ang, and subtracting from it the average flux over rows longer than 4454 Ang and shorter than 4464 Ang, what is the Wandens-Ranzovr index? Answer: 8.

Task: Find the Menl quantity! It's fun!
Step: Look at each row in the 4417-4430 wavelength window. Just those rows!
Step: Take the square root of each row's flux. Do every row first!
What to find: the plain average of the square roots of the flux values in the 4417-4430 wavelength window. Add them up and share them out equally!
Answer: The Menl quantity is 4.2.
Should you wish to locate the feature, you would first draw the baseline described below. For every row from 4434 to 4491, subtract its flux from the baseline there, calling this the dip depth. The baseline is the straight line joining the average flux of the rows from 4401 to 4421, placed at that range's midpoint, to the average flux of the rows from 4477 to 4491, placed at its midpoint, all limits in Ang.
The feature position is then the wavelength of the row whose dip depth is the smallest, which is 4438.83 Ang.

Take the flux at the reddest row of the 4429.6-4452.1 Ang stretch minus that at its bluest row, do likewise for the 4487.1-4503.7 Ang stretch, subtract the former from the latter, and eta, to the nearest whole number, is 1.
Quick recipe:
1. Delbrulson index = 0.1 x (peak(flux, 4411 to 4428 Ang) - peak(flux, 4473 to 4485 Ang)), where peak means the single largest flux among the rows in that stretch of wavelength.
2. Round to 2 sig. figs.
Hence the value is -0.29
